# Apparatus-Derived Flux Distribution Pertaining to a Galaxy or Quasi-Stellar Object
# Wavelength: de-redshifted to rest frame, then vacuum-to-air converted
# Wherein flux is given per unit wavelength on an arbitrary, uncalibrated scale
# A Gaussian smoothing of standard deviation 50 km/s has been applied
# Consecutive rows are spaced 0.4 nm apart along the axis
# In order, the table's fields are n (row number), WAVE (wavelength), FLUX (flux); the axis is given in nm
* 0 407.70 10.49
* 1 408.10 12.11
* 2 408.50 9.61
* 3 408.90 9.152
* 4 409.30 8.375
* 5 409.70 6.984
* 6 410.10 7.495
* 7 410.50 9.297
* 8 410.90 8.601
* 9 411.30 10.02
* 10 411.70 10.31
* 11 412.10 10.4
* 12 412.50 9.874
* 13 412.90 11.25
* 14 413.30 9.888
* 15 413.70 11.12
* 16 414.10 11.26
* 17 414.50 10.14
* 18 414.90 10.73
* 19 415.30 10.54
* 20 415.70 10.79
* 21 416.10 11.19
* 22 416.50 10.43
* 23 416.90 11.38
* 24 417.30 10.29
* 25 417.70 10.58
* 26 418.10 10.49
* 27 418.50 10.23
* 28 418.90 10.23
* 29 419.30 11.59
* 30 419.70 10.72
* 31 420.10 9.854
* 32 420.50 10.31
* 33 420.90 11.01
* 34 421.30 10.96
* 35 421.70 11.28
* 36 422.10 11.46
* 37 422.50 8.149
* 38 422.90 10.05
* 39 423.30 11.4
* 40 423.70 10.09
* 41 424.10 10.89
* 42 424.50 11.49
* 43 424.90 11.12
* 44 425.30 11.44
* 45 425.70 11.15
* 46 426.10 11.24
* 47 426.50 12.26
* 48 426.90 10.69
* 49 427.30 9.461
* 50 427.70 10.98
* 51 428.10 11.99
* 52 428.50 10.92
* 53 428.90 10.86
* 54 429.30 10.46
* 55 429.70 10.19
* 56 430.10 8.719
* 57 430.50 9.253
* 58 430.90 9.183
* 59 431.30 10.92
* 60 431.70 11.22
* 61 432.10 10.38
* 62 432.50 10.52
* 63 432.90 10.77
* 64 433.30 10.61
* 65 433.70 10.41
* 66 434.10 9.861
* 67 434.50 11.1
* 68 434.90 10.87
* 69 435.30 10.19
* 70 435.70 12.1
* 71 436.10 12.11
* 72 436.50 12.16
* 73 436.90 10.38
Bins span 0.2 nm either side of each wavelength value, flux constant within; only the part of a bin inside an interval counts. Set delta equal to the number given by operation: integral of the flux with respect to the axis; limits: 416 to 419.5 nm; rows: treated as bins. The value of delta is 37.4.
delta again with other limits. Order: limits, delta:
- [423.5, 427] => 39.1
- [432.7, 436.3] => 39.2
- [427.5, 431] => 36.1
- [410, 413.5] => 34.1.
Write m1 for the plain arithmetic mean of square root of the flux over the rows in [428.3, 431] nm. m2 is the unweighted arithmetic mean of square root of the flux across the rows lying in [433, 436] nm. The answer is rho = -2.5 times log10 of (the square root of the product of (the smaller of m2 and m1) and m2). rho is -1.27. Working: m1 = 3.15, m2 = 3.27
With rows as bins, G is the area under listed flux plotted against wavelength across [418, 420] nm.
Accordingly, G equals 21.2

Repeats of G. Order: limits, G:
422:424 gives 20.4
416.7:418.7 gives 21.2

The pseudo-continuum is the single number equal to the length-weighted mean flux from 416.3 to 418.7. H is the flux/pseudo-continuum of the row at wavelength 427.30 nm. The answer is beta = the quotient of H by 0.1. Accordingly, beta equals 9.0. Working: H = 0.90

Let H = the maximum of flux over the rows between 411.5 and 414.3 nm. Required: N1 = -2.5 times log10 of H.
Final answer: -2.63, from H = 11.26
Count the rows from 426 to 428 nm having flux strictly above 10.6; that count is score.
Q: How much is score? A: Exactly 4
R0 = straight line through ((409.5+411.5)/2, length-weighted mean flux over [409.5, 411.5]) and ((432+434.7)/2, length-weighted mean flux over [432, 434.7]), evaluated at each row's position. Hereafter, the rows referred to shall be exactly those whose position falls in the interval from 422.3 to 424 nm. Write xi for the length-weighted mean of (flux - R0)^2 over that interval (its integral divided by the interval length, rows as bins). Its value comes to 1.4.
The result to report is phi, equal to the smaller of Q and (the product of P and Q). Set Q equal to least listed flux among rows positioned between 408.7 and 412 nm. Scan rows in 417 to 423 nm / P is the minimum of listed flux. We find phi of 7.0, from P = 8.149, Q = 6.984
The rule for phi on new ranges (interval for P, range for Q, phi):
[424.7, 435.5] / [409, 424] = 7.0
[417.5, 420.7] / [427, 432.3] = 8.7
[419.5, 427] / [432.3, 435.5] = 9.9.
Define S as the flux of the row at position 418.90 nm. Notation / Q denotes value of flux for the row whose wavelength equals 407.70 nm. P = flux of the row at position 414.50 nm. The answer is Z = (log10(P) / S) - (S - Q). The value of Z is 0.4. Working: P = 10.14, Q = 10.49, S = 10.23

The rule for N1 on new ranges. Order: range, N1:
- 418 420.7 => -2.66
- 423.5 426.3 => -2.65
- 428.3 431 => -2.60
